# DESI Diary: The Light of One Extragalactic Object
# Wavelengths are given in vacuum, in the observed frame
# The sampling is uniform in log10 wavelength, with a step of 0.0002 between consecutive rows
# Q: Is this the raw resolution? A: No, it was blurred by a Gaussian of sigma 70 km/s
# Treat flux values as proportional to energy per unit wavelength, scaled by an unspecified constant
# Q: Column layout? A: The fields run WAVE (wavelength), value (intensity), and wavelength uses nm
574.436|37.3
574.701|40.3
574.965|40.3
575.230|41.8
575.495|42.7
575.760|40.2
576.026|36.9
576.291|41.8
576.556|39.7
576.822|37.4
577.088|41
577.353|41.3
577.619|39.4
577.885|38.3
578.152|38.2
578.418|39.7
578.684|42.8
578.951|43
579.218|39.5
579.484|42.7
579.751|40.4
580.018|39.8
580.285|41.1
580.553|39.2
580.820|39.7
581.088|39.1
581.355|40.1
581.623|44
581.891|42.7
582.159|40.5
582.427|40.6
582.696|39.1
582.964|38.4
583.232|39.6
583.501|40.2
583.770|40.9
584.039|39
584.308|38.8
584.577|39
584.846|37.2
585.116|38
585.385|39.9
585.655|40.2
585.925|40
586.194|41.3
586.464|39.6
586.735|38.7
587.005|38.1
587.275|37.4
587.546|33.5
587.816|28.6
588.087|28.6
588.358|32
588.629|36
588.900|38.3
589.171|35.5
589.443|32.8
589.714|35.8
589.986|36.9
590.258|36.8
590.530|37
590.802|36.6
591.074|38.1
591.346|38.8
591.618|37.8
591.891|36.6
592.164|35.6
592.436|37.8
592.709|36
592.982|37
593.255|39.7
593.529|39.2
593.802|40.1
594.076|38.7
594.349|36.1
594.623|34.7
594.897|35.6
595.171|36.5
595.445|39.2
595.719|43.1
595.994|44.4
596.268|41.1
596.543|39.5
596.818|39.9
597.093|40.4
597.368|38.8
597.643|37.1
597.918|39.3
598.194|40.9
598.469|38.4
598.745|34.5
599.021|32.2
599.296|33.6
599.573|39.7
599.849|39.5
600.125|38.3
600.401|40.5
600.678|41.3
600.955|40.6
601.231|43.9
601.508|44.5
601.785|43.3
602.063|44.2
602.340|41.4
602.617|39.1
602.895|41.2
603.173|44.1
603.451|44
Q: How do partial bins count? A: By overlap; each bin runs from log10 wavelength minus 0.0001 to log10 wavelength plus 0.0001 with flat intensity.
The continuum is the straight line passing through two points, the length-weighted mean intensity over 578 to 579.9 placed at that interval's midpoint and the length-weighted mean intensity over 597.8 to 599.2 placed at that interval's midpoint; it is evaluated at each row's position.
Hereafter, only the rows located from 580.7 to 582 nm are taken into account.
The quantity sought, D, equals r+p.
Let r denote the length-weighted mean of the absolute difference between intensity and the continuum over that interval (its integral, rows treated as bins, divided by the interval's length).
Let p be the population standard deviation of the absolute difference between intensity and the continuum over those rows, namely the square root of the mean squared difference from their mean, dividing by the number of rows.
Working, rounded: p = 1.2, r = 1.70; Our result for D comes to 2.9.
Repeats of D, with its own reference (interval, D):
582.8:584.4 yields 1.3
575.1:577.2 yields 3.2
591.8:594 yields 2.3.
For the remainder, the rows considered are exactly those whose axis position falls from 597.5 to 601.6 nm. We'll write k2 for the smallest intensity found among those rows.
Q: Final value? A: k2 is 32.2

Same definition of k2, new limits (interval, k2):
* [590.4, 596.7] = 34.7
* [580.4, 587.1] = 37.2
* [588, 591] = 28.6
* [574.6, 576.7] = 36.9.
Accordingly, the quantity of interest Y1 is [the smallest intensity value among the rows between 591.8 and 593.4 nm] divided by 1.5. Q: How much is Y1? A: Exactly 23.7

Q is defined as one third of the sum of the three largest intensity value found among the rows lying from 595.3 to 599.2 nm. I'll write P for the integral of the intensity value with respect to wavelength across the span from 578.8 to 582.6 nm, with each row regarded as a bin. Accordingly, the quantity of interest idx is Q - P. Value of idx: -112.4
